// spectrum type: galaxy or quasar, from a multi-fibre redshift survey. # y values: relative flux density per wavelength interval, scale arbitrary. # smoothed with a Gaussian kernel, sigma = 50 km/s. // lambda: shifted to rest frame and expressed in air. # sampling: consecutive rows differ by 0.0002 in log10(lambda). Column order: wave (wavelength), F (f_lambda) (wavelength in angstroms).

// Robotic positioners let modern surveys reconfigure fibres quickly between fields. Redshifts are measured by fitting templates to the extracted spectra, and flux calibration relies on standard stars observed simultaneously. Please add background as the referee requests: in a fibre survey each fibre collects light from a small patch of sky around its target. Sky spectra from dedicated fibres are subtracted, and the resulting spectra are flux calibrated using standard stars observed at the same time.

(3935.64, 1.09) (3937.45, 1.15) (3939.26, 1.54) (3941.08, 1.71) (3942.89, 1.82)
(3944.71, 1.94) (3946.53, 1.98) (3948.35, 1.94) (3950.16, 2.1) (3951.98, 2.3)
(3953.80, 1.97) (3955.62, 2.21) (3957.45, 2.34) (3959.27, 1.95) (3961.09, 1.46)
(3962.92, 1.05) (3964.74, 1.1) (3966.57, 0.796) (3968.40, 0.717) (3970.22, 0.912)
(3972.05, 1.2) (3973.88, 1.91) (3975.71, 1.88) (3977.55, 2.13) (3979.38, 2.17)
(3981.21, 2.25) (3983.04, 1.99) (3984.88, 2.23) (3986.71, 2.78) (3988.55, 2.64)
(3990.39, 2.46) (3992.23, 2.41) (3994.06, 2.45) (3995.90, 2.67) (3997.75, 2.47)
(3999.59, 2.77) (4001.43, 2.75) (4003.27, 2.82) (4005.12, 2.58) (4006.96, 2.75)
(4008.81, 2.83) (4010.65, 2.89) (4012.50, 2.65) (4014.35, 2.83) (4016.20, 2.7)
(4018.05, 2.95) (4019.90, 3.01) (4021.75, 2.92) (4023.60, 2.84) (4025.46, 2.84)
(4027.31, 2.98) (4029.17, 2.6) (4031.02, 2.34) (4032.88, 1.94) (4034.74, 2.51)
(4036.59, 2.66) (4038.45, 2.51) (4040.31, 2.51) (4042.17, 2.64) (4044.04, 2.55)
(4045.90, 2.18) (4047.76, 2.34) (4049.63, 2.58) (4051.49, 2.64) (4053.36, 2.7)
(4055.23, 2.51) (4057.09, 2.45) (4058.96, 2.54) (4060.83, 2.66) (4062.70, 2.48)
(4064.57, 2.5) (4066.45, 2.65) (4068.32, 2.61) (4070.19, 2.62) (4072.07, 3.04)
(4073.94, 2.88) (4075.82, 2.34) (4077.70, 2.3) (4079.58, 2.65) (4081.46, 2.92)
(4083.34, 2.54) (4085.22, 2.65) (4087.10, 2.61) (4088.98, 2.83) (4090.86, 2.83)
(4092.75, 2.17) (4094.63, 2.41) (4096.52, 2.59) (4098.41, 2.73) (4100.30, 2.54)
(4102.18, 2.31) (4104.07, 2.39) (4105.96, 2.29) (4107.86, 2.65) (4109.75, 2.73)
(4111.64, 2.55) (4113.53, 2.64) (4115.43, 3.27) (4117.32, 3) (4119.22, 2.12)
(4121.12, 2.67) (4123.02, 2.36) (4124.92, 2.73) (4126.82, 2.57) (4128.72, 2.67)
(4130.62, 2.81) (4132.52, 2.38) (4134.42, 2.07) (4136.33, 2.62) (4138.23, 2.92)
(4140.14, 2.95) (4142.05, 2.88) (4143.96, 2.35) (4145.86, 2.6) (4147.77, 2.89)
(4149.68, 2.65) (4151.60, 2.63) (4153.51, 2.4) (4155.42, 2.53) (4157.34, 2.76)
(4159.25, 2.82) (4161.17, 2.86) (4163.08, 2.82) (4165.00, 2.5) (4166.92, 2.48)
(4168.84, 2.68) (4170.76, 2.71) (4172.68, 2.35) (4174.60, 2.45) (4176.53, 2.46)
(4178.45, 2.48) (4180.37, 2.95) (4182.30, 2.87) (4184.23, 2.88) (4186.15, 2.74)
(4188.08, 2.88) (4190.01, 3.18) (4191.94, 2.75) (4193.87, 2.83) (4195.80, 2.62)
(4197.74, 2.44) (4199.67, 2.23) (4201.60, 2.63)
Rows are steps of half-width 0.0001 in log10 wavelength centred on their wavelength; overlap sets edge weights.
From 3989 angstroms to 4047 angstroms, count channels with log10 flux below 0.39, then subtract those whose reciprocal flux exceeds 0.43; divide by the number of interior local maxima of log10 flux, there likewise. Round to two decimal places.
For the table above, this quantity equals 0.33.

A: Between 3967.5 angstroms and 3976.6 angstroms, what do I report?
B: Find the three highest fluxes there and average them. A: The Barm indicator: 1.66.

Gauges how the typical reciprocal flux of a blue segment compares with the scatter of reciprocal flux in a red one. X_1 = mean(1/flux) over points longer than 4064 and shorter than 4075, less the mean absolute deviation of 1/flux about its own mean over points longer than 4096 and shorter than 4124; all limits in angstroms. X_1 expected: 0.34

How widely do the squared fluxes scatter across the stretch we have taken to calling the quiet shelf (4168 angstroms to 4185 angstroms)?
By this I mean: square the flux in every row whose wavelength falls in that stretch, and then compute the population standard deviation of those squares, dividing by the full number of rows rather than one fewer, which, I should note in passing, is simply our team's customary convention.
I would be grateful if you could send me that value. 1.11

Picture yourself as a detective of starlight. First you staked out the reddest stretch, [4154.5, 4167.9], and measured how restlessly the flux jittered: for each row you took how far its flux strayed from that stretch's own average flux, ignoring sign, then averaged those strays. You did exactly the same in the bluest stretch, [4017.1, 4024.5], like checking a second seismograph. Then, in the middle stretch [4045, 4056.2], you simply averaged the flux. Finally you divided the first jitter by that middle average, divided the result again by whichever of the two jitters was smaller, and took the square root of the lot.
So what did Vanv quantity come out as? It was 1.1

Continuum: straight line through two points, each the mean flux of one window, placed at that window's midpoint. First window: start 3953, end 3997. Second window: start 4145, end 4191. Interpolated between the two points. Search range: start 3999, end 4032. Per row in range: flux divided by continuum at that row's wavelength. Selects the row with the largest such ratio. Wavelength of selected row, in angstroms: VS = 4019.90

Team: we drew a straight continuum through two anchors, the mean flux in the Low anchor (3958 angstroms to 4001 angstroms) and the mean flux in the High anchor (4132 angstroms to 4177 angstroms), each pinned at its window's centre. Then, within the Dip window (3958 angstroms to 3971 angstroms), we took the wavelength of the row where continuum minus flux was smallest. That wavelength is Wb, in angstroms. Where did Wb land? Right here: 3959.27 angstroms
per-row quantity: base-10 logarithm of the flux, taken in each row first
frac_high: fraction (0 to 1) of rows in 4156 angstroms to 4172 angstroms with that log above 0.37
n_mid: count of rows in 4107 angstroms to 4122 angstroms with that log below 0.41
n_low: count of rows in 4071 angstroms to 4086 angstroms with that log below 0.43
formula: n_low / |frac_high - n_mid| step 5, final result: 5.0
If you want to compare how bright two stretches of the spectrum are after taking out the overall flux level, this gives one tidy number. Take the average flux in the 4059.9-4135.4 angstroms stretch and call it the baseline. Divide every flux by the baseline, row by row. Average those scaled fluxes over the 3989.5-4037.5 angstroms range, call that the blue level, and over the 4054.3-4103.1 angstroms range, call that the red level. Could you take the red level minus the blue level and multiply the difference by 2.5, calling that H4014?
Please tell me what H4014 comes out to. -0.1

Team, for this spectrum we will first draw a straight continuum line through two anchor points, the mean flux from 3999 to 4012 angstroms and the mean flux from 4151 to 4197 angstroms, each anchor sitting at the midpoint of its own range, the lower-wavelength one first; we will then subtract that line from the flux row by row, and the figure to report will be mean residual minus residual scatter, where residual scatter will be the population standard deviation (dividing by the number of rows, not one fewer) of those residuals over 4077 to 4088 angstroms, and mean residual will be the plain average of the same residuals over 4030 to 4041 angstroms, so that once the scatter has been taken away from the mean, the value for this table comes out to -0.53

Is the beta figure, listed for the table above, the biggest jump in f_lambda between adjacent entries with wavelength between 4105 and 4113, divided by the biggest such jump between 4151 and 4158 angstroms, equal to 1.6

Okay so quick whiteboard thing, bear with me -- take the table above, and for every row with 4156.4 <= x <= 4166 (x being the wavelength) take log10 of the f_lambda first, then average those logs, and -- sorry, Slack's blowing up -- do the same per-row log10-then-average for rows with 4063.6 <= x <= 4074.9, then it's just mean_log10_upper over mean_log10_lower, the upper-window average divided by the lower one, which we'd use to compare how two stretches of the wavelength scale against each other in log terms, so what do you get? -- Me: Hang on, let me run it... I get 1.0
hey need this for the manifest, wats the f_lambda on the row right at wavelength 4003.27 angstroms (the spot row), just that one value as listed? 2.82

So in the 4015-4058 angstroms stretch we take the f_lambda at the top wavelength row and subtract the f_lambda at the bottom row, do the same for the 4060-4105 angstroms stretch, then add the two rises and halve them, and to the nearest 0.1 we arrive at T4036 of -0.3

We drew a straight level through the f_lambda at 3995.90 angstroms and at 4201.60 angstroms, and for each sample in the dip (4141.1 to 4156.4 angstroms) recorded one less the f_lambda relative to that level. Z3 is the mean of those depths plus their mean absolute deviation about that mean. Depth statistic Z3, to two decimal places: 0.06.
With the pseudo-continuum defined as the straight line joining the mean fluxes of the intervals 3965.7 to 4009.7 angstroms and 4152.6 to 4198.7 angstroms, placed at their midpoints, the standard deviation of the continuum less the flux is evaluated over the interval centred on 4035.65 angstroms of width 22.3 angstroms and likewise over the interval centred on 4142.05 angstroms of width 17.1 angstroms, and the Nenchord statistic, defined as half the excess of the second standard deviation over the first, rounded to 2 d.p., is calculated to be 0.00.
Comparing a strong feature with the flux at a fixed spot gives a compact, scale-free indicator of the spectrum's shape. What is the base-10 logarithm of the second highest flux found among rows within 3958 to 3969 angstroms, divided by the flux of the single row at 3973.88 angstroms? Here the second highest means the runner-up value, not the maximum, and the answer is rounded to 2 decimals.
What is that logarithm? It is -0.12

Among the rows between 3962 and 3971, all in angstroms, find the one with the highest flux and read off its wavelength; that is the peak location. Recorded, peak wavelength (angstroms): 3964.74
